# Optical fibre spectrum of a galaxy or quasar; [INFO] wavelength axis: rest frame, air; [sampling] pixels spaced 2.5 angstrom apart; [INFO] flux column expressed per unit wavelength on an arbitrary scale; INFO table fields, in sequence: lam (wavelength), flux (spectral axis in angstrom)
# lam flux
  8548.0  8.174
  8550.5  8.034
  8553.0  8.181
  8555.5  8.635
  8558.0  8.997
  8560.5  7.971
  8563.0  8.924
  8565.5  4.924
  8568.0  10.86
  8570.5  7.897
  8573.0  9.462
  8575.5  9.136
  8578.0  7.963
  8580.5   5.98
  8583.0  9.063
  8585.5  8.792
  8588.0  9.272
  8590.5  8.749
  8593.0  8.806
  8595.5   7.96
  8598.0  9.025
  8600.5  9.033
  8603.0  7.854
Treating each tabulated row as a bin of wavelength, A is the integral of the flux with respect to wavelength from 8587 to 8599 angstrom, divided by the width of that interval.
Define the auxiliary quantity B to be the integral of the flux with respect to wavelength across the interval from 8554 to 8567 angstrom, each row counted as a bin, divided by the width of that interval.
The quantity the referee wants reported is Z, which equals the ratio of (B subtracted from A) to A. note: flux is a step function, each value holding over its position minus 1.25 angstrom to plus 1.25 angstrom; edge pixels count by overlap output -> 0.09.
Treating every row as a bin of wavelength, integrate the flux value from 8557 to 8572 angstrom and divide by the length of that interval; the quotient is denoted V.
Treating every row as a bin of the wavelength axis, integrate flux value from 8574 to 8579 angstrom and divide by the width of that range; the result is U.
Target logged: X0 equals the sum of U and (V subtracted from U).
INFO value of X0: 9.0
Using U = 8.62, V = 8.27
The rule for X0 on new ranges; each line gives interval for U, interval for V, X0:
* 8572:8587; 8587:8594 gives 7.9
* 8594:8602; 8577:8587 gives 9.3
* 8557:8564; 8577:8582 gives 10.2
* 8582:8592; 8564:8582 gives 9.9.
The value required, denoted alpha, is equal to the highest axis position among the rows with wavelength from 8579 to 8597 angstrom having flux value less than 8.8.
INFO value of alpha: 8595.5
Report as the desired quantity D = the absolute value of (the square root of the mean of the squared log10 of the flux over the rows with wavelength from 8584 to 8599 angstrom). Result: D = 0.94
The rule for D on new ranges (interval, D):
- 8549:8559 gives 0.93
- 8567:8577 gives 0.97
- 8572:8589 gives 0.93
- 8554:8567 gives 0.89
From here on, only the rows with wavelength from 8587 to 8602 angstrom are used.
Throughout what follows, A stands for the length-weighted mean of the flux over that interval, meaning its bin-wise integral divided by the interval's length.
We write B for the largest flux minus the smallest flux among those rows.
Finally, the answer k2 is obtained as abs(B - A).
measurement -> 7.5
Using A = 8.78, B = 1.3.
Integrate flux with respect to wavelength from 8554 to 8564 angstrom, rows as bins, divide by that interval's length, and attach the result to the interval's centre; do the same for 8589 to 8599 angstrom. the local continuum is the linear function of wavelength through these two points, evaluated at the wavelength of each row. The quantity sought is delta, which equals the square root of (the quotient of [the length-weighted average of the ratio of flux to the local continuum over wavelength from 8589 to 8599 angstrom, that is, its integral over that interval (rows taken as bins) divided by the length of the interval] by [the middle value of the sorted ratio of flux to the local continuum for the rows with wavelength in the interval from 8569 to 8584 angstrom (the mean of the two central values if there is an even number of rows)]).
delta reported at 1.01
